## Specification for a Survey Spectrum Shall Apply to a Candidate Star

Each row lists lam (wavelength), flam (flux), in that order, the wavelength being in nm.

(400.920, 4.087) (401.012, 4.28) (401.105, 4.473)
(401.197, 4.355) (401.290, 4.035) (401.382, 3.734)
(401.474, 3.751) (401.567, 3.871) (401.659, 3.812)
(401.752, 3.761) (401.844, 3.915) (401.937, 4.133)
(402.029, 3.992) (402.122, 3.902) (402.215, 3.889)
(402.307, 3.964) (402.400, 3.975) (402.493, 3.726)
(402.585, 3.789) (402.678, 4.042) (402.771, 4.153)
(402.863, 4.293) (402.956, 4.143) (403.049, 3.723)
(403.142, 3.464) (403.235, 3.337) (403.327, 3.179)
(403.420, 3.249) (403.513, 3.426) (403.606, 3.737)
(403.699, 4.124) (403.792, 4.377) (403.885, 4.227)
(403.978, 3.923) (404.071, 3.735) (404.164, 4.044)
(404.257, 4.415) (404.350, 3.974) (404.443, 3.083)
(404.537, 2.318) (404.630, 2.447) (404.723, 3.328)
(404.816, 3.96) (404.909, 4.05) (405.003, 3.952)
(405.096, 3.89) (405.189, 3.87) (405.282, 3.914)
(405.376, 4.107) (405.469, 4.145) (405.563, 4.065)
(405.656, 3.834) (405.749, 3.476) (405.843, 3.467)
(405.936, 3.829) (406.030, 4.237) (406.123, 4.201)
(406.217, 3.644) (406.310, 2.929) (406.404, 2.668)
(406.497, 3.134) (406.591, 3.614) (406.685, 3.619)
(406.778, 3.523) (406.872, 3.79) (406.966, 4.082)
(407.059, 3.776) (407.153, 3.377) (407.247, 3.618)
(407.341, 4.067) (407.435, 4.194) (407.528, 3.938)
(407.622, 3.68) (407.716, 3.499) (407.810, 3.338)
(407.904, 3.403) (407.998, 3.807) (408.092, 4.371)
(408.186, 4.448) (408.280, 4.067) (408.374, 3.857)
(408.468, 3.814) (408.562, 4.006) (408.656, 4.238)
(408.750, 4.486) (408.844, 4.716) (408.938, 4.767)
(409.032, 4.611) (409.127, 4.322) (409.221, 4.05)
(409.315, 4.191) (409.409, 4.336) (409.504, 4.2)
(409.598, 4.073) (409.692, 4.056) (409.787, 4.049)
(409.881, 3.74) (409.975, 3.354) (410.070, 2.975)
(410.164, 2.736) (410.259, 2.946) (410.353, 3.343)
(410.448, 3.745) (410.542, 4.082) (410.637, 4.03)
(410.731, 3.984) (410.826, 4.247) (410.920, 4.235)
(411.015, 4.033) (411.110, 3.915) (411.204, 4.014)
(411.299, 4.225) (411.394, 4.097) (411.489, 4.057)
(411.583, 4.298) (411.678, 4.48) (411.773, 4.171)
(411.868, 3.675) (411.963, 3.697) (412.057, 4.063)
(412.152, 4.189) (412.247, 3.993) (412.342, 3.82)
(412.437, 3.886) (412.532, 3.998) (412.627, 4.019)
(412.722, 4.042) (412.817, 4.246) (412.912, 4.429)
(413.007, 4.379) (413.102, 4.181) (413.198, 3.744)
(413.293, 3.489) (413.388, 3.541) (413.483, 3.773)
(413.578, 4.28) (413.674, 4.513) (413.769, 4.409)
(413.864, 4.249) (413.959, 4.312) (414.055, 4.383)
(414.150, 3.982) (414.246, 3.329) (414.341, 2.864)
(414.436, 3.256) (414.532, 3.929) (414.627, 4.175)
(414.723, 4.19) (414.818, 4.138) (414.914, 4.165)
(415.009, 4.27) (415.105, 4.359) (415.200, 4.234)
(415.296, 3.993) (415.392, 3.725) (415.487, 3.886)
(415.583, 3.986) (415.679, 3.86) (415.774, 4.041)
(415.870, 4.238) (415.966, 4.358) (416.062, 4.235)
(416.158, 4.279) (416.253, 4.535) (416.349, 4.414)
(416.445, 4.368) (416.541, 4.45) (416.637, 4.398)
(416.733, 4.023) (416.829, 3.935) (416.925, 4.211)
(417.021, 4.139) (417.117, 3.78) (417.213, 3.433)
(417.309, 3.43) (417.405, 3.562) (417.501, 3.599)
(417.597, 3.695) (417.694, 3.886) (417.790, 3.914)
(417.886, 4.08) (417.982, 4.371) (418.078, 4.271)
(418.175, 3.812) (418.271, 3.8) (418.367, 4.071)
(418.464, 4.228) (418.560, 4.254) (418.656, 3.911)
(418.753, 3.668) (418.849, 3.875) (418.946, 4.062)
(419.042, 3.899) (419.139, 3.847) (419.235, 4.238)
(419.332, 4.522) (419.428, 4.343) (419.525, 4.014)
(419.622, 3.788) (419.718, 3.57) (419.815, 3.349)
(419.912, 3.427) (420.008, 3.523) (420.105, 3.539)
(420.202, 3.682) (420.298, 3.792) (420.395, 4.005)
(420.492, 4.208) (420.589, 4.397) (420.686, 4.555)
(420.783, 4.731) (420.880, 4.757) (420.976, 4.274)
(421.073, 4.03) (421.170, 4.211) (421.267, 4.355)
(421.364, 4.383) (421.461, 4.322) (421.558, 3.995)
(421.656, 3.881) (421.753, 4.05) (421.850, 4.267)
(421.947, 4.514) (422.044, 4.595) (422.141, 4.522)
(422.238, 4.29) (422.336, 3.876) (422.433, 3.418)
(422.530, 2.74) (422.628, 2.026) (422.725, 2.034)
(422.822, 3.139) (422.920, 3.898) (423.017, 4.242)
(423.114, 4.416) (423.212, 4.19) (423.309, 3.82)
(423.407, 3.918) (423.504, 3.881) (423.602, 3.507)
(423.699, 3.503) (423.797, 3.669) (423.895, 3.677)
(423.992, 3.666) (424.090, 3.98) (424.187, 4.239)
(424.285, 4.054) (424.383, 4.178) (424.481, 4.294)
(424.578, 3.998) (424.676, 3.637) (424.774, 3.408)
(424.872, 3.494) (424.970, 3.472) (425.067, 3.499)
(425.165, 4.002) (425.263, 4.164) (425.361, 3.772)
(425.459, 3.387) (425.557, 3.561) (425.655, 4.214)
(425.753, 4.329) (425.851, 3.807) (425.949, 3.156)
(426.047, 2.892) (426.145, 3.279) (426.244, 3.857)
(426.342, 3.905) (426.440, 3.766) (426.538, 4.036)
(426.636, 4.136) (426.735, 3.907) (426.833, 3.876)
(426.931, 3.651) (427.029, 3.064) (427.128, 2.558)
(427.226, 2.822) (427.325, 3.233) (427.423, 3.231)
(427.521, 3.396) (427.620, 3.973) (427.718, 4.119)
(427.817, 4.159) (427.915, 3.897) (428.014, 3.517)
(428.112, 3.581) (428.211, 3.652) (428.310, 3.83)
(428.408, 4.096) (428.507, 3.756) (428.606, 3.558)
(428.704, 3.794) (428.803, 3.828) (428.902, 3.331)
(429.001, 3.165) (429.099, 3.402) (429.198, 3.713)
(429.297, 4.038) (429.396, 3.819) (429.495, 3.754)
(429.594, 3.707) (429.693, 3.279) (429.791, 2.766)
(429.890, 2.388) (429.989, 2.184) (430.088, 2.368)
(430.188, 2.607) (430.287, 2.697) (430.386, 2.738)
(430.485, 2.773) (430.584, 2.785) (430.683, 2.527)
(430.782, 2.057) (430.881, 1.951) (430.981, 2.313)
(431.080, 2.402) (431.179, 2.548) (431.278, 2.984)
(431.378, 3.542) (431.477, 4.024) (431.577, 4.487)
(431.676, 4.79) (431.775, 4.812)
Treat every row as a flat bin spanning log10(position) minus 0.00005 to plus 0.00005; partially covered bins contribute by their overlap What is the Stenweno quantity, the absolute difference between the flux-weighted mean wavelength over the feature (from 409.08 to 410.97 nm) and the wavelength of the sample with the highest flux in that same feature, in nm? 0.60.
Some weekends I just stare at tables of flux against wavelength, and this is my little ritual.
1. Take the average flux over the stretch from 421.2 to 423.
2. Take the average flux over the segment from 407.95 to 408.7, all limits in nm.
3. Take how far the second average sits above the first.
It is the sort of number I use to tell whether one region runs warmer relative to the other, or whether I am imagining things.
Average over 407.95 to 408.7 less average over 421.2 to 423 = 0.3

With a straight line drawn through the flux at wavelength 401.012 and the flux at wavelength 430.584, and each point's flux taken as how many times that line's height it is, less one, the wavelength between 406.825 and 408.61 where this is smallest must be 407.810 nm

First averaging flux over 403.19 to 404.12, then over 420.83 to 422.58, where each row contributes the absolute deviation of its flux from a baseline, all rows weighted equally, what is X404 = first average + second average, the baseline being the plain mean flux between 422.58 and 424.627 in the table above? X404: 0.90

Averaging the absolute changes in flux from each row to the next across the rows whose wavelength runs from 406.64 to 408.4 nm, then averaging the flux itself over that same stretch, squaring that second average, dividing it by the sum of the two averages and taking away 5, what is -1.43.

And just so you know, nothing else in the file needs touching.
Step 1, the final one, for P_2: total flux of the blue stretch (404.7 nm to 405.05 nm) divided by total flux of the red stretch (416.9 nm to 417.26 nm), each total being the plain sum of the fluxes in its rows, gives 0.98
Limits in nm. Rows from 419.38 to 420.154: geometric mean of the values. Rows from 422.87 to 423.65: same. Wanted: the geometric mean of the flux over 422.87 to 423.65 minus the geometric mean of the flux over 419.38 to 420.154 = 0.3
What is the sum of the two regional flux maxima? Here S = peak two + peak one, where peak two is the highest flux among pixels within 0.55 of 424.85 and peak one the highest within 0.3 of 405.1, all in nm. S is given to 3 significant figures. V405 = 8.40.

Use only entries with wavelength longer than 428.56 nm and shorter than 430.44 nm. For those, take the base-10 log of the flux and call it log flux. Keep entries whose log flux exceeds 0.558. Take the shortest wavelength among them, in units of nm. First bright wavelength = 428.704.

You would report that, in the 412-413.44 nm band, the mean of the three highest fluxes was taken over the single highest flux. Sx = 0.982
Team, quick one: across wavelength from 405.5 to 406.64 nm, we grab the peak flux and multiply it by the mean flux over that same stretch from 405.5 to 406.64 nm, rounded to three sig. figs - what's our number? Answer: 15.2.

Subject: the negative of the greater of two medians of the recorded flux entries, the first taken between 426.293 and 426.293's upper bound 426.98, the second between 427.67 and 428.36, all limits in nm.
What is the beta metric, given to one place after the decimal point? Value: -3.9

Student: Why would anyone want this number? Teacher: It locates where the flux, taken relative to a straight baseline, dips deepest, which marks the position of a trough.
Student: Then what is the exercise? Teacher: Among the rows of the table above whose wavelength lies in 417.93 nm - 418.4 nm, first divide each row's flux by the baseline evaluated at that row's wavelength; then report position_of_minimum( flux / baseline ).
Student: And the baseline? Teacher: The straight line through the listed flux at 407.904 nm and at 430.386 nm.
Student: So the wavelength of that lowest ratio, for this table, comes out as 418.271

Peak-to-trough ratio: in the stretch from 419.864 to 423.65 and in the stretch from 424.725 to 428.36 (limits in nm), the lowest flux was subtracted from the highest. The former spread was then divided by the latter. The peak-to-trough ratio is 1.5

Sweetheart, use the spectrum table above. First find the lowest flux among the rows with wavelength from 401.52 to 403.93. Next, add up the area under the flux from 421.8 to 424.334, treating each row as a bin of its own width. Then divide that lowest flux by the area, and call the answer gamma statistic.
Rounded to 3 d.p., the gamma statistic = 0.333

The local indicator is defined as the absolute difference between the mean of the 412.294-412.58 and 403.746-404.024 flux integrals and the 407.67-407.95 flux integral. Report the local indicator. 0.18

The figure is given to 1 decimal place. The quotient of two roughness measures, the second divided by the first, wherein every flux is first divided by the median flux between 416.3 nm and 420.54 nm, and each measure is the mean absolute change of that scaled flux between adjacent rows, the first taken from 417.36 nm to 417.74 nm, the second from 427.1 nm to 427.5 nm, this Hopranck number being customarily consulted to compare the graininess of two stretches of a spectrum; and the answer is 2.1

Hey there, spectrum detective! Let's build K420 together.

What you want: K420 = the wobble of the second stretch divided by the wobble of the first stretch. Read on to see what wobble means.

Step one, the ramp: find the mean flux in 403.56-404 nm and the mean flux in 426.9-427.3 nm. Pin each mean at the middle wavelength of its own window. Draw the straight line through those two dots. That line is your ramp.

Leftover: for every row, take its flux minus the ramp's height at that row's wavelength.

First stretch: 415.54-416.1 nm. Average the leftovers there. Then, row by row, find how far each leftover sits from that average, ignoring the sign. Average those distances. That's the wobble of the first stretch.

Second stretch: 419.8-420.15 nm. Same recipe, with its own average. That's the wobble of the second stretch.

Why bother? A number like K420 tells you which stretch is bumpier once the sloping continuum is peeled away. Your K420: 0.5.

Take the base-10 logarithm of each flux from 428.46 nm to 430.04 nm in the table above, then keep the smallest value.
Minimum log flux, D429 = 0.34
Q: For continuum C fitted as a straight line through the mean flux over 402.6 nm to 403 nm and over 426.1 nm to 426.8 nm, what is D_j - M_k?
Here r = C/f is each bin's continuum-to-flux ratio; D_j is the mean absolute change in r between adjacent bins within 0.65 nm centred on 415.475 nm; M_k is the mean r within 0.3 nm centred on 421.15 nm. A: -0.89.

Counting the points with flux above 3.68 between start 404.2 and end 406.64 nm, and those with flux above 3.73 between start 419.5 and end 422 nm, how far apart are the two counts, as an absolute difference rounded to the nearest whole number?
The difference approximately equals 5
